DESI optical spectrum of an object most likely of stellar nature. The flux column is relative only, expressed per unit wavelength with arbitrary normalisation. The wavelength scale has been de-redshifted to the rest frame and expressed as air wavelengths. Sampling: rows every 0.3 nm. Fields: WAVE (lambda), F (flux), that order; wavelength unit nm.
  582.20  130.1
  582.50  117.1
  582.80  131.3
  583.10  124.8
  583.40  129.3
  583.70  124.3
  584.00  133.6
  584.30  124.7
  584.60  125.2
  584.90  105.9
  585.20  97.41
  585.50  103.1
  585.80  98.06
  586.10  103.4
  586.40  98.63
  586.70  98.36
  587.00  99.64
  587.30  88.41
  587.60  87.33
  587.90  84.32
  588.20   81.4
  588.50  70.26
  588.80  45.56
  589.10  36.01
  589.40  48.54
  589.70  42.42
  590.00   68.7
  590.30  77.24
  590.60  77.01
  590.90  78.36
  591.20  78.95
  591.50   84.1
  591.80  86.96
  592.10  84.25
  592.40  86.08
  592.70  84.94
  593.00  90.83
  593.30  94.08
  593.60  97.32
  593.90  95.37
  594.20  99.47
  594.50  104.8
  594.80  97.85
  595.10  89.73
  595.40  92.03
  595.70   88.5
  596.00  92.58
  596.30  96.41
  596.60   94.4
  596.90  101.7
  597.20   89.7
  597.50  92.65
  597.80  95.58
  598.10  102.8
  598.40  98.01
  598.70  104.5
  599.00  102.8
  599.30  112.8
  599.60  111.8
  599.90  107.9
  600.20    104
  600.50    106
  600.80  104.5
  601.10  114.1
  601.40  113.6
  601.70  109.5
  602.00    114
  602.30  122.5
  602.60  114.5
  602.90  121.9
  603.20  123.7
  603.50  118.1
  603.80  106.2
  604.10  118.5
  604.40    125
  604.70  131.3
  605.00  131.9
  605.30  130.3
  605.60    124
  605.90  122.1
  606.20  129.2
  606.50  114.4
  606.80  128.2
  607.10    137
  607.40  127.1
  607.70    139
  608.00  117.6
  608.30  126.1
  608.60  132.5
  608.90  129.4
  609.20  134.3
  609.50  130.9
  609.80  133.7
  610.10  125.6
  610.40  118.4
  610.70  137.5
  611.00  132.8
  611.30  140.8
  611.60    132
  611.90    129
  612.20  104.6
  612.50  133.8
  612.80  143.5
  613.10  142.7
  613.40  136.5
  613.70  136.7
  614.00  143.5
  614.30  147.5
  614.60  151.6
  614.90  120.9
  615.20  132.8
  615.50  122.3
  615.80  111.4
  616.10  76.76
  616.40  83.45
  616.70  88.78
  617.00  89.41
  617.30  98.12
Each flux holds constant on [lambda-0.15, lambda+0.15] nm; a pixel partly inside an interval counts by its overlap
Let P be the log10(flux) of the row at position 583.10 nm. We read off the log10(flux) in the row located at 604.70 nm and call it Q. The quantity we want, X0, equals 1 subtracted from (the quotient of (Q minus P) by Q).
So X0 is -0.99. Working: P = 2.10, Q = 2.12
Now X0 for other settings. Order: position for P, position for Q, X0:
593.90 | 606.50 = -0.96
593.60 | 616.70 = -1.02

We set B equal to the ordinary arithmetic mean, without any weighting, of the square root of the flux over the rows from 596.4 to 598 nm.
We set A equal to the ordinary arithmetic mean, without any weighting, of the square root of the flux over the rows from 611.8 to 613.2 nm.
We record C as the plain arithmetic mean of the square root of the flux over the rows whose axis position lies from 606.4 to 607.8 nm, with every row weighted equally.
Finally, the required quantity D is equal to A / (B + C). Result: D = 0.54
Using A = 11.4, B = 9.7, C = 11.4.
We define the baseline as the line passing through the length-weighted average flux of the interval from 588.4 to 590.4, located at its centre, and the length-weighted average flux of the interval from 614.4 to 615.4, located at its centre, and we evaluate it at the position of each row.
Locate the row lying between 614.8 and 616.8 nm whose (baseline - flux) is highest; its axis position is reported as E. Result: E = 616.10 nm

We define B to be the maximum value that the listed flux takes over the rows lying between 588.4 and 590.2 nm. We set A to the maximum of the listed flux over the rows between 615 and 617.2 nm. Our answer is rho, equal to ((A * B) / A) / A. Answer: 0.53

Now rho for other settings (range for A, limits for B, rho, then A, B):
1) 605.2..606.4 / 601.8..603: 0.94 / 130.3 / 122.5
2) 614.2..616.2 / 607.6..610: 0.92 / 151.6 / 139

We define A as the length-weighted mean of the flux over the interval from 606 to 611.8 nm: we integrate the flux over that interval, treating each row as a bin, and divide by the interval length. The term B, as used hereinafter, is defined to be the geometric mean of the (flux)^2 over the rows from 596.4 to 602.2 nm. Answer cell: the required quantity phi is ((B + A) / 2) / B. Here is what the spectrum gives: 0.506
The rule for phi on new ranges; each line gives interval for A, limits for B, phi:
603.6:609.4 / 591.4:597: 0.507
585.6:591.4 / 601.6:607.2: 0.503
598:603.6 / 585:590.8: 0.510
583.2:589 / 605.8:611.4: 0.503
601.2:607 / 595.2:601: 0.506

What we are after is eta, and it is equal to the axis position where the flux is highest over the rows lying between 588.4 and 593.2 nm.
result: 593.00 nm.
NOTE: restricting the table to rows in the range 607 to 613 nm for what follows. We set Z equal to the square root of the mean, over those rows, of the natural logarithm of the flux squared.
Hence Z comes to 4.87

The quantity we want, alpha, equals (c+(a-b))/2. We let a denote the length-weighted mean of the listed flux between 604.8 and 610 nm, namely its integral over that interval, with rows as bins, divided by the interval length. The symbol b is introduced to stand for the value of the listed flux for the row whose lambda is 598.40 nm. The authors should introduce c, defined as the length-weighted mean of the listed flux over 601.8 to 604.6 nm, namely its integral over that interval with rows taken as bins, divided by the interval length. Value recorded 75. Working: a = 129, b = 98.01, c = 118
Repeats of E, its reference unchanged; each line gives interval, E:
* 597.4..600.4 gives 597.50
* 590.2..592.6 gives 590.60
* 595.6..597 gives 595.70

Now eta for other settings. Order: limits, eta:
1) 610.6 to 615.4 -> 614.60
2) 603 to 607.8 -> 607.70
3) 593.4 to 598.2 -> 594.50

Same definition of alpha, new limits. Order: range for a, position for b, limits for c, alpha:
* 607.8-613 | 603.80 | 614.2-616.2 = 74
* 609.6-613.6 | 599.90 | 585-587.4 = 61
